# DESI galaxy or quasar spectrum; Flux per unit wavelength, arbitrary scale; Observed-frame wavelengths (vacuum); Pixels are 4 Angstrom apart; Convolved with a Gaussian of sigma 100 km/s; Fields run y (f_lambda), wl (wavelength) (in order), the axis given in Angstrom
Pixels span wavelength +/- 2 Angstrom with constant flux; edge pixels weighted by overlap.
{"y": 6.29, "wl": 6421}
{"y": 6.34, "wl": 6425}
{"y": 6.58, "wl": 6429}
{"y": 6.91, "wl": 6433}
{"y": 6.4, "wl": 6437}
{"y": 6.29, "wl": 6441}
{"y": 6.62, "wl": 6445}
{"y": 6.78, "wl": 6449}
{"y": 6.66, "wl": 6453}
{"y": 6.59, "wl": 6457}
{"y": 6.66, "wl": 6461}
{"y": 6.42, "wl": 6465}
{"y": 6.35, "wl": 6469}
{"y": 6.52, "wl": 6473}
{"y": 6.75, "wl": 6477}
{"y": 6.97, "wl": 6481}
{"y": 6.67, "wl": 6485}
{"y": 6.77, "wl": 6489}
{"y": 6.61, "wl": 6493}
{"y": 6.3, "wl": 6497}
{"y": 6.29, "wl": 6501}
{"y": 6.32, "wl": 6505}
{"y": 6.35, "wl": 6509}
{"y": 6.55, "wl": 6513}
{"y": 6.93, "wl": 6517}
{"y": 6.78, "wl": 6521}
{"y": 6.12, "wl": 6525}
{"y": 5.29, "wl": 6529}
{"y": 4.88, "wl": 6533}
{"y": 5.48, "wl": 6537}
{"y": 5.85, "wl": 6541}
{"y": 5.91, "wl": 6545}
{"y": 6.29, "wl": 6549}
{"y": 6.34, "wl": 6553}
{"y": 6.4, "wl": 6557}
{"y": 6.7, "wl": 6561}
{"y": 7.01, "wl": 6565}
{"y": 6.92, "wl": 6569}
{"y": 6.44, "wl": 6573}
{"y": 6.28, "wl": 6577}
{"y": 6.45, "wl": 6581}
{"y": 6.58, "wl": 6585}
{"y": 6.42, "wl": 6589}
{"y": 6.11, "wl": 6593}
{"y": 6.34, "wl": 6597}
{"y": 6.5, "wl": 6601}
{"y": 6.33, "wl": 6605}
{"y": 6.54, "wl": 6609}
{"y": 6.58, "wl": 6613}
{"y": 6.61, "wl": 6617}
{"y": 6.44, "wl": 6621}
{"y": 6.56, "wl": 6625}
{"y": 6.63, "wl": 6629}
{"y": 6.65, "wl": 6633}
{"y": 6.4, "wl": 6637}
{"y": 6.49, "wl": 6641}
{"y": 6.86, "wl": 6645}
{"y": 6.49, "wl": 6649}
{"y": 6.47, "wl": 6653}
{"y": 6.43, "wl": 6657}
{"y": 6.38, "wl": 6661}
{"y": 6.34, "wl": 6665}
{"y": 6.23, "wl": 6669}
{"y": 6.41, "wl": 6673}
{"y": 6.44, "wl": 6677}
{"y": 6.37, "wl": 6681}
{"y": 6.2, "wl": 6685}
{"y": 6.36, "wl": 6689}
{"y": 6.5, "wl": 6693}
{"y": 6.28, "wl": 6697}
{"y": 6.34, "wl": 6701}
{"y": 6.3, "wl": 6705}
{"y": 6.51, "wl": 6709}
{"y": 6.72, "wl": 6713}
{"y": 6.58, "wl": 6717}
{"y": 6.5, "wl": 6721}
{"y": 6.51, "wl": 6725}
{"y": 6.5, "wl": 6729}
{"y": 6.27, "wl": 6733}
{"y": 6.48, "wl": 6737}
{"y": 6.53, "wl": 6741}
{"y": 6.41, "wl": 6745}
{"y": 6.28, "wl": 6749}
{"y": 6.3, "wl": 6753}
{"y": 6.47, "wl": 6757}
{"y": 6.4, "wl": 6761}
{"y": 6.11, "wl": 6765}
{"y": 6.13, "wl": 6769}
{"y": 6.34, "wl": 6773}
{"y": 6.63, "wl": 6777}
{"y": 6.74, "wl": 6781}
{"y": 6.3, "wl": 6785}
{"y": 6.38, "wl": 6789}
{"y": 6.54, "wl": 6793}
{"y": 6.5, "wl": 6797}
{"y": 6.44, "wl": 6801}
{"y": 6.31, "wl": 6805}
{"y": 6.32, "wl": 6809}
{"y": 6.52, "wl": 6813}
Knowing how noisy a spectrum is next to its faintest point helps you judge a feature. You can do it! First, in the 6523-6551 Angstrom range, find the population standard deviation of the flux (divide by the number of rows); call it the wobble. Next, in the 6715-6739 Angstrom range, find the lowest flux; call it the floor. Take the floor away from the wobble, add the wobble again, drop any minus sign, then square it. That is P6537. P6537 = 28.6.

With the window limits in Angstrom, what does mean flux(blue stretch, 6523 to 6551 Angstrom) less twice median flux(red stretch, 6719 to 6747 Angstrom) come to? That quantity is -7.3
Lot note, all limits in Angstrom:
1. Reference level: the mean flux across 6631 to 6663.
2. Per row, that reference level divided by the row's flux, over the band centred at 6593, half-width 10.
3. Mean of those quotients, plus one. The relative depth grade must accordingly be 2.02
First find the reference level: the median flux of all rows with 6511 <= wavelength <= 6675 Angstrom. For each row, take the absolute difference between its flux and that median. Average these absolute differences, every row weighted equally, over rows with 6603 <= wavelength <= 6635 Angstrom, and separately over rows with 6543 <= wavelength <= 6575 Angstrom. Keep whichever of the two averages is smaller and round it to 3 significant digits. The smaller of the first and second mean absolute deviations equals 0.130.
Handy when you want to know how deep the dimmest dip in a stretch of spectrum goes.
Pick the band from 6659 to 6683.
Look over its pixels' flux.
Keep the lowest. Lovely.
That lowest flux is 6.23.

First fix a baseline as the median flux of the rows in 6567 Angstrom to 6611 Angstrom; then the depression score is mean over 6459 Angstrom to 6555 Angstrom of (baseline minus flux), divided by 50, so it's 0.0026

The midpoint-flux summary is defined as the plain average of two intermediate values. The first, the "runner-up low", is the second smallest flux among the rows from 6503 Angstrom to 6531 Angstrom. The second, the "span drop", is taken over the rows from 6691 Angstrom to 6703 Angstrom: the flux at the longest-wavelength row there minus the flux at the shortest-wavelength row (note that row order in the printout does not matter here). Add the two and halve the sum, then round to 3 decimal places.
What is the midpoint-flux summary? 2.980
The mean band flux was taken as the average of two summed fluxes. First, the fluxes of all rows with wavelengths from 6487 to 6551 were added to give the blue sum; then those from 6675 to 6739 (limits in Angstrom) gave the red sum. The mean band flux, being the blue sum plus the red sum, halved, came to 101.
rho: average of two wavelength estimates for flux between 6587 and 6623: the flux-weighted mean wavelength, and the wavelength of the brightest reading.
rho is 6611.1 Angstrom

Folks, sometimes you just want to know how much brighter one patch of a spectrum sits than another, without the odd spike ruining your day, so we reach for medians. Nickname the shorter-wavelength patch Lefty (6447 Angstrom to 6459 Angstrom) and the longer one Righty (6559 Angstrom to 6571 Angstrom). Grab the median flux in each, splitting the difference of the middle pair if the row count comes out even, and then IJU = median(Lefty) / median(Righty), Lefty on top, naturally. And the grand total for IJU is 0.96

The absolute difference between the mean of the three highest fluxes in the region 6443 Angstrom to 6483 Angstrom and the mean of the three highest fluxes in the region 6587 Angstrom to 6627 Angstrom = 0.25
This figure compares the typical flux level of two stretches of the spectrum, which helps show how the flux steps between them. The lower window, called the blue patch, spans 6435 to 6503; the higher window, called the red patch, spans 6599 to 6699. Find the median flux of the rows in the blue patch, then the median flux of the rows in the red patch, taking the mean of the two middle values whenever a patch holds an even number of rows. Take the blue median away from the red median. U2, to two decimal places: -0.17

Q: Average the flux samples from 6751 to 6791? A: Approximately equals 6.38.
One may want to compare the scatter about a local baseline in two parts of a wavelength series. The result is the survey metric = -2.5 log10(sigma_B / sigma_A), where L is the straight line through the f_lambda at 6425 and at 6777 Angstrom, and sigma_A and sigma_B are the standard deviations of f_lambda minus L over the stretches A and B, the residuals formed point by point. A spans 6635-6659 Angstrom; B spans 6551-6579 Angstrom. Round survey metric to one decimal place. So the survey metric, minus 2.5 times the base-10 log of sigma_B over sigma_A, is -0.6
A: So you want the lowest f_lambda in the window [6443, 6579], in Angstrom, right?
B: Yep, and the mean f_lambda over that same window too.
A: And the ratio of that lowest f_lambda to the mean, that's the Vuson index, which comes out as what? 0.762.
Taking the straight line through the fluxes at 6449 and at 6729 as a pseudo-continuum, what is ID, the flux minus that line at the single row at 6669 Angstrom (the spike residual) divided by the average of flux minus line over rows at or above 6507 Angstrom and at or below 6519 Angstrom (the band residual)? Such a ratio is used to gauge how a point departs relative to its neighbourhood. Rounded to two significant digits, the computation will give 3.1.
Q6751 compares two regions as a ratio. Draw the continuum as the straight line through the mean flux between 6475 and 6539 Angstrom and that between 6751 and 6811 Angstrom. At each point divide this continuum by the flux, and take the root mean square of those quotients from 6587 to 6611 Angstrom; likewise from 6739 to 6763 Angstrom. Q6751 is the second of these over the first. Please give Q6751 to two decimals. 1.00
